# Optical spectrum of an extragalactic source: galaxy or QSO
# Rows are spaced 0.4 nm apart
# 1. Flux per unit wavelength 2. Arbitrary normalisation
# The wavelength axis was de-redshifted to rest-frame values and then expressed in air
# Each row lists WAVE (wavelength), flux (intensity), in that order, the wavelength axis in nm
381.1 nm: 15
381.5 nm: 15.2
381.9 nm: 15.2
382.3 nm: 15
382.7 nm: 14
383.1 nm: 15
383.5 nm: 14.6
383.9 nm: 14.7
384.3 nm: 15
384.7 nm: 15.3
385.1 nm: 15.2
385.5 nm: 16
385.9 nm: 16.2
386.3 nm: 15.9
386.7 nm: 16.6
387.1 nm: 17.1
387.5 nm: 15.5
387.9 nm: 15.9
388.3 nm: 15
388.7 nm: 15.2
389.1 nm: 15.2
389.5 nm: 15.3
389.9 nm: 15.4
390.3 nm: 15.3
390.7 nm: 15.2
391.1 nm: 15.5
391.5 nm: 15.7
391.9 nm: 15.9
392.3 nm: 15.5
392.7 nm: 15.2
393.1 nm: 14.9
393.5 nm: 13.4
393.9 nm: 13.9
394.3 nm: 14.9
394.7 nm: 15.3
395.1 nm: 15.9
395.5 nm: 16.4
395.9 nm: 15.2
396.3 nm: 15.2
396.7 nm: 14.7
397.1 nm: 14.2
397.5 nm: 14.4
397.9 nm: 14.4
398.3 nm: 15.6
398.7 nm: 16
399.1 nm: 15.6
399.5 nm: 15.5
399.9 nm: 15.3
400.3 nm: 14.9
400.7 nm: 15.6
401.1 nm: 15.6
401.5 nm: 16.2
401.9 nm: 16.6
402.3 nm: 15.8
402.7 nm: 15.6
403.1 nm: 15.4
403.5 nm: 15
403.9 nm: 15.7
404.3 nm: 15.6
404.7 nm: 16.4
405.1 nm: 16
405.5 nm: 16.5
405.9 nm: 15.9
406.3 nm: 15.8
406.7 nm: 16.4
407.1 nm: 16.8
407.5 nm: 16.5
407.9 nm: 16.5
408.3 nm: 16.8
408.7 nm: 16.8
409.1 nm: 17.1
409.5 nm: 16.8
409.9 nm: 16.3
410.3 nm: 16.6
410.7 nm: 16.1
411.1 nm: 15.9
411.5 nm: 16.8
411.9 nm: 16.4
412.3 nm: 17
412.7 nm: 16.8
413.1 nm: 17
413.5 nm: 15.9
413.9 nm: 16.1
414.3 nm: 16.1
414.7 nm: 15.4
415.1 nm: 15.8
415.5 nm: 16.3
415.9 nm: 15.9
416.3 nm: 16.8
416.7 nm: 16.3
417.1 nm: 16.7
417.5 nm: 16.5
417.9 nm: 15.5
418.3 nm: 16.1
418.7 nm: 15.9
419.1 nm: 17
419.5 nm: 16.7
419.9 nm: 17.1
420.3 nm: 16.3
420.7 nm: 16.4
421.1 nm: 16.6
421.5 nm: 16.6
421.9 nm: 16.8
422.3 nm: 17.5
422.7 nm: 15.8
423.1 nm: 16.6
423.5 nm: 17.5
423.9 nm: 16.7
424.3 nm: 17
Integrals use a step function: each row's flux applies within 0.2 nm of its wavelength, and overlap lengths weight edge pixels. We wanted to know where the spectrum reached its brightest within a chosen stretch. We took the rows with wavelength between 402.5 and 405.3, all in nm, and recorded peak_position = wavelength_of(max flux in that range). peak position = 404.7 nm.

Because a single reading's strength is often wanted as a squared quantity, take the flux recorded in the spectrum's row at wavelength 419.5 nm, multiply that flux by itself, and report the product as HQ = 279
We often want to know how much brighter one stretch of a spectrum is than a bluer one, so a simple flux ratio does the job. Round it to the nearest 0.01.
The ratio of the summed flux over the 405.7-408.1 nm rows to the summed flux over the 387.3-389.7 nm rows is 1.06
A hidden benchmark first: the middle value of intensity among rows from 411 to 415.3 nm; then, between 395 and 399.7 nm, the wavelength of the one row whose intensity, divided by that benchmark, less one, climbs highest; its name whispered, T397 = 395.5 nm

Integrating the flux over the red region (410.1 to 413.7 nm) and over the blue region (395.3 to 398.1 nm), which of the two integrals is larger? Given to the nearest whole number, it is 59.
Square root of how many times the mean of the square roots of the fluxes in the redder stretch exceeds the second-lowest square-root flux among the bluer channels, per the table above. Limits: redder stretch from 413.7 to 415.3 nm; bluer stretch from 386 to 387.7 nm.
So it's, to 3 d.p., 0.999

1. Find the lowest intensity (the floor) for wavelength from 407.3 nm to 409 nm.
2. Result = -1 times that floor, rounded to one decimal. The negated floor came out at -16.5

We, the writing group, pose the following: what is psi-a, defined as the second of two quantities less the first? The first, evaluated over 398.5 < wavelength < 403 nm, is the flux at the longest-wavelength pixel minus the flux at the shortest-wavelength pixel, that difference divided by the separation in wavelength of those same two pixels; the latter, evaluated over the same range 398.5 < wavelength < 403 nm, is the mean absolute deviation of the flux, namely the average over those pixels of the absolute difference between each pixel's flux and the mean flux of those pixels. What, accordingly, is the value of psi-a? 0.43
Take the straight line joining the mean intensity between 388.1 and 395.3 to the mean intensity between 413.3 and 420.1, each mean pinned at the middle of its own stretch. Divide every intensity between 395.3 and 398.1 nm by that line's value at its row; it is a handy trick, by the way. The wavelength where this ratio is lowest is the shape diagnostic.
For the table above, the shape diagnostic 397.1 nm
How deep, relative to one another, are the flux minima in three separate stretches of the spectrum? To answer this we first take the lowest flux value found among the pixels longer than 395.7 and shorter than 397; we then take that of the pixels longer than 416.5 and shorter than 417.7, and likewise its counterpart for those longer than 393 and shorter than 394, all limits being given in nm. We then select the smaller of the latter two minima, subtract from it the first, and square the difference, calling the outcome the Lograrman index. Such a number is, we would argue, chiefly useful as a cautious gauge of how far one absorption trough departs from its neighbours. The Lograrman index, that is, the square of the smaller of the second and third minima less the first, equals 1.7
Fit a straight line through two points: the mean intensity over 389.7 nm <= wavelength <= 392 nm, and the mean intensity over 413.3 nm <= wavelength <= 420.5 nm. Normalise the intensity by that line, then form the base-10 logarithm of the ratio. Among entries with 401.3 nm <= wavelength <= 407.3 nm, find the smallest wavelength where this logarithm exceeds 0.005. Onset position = 401.5 nm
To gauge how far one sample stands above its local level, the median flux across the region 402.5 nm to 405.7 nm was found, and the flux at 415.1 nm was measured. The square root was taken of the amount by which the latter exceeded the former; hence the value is 0.39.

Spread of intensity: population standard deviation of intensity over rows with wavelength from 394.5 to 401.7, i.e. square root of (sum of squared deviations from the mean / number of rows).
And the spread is 0.61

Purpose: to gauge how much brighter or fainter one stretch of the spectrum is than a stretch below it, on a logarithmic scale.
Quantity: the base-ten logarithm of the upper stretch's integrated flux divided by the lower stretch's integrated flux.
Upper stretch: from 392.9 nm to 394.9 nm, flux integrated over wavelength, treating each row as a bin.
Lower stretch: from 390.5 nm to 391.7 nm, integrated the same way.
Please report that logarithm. 0.19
